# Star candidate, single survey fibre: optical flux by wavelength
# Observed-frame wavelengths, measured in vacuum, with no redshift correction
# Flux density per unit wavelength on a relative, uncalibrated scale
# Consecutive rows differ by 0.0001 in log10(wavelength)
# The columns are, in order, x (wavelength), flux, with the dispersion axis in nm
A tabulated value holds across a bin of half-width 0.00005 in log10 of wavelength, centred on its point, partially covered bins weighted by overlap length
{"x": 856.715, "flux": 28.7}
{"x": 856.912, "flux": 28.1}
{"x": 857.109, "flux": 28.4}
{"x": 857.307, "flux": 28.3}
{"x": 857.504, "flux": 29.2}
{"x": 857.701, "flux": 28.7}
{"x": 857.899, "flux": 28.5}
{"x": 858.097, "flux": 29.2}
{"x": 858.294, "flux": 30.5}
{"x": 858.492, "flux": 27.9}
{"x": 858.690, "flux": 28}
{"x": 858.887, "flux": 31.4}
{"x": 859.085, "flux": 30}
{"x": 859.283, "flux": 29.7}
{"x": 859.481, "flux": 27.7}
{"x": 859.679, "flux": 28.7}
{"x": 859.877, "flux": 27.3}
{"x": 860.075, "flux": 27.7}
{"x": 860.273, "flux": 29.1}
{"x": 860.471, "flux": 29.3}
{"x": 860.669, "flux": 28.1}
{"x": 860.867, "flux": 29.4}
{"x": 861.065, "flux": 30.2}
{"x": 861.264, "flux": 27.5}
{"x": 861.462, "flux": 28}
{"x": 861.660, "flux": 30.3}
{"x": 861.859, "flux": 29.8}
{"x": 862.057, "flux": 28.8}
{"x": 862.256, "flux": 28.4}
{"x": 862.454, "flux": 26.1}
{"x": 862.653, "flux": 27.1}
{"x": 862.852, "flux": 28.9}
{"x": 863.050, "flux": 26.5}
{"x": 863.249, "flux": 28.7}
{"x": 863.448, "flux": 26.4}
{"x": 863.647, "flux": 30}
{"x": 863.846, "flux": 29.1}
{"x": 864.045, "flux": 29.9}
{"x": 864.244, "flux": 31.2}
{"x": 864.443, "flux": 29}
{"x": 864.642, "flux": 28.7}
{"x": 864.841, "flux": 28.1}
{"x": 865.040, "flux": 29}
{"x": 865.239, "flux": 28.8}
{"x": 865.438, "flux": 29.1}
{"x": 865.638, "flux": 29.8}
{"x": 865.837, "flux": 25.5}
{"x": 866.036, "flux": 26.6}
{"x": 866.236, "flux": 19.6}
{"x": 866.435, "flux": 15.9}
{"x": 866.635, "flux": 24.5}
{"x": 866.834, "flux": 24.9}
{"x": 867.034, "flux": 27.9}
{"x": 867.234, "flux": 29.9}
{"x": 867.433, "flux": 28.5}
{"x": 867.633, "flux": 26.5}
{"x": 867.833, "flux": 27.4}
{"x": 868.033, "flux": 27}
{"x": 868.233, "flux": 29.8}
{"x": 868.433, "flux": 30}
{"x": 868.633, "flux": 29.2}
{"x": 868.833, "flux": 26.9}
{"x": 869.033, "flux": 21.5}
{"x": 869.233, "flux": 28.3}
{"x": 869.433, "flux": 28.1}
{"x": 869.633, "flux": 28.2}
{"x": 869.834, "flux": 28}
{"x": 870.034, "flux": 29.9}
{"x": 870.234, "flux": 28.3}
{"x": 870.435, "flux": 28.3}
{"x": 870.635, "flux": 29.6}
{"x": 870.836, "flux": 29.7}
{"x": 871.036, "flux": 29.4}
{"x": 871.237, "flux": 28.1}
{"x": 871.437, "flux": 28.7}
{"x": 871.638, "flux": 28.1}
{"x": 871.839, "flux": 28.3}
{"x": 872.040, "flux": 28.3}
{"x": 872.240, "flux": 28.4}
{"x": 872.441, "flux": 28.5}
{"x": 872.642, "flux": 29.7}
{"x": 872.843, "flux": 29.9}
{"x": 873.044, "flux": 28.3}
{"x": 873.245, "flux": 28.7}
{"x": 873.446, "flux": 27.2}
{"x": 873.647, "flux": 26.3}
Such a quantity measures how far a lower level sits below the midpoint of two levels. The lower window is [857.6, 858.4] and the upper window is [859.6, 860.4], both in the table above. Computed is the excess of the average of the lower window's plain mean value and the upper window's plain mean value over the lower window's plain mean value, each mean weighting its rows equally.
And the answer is -0.5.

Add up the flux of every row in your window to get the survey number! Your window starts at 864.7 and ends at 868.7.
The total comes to 538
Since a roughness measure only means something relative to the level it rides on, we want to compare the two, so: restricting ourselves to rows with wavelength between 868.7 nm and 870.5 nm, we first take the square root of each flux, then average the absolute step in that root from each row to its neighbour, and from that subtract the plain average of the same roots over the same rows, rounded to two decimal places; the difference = -5.04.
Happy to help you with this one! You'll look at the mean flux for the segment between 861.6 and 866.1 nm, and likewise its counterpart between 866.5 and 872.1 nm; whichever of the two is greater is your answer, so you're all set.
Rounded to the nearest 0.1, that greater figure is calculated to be 28.5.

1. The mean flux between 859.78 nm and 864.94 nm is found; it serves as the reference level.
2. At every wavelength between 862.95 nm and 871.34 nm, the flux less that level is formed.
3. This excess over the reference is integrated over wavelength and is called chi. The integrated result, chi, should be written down -7.9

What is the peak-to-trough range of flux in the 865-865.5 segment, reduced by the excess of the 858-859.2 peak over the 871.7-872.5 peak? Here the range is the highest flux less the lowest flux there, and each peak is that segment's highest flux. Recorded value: -2.6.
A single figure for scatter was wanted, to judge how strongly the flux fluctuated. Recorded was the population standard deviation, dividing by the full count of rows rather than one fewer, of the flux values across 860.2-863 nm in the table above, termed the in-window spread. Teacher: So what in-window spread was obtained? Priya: 1.16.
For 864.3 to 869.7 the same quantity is 3.26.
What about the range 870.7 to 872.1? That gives 0.60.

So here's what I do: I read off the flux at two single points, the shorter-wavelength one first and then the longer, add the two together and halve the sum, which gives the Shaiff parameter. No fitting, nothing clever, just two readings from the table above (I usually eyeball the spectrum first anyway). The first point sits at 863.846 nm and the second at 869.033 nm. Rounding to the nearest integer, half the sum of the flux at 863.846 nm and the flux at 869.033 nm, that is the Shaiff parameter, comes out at 25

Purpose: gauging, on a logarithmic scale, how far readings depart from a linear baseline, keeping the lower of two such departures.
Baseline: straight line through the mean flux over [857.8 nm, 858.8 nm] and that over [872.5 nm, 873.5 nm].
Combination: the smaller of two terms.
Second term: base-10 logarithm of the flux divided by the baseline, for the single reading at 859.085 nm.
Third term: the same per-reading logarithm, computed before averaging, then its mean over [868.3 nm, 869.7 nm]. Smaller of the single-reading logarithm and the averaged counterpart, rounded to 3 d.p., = -0.023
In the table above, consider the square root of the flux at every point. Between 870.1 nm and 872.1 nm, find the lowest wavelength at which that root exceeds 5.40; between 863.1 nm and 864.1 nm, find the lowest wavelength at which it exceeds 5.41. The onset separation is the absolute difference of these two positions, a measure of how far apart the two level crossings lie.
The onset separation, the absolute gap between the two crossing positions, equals 6.99 nm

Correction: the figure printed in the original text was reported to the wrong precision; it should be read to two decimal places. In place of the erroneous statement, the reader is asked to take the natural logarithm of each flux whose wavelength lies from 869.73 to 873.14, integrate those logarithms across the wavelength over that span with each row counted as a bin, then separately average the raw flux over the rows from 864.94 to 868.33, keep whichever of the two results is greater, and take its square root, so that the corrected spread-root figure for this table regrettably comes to 5.15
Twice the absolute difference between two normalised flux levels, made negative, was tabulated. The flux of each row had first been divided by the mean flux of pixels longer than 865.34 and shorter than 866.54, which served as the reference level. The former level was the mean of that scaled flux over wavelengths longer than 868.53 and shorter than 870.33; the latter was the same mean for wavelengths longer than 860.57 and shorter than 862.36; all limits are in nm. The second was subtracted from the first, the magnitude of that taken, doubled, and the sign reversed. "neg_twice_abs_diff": -0.11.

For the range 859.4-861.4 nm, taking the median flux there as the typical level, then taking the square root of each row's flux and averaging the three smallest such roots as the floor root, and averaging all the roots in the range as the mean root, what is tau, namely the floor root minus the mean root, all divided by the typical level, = -0.0033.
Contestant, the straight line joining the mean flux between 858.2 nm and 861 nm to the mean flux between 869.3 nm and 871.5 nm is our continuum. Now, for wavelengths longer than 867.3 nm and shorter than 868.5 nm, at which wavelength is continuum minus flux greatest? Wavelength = 867.633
